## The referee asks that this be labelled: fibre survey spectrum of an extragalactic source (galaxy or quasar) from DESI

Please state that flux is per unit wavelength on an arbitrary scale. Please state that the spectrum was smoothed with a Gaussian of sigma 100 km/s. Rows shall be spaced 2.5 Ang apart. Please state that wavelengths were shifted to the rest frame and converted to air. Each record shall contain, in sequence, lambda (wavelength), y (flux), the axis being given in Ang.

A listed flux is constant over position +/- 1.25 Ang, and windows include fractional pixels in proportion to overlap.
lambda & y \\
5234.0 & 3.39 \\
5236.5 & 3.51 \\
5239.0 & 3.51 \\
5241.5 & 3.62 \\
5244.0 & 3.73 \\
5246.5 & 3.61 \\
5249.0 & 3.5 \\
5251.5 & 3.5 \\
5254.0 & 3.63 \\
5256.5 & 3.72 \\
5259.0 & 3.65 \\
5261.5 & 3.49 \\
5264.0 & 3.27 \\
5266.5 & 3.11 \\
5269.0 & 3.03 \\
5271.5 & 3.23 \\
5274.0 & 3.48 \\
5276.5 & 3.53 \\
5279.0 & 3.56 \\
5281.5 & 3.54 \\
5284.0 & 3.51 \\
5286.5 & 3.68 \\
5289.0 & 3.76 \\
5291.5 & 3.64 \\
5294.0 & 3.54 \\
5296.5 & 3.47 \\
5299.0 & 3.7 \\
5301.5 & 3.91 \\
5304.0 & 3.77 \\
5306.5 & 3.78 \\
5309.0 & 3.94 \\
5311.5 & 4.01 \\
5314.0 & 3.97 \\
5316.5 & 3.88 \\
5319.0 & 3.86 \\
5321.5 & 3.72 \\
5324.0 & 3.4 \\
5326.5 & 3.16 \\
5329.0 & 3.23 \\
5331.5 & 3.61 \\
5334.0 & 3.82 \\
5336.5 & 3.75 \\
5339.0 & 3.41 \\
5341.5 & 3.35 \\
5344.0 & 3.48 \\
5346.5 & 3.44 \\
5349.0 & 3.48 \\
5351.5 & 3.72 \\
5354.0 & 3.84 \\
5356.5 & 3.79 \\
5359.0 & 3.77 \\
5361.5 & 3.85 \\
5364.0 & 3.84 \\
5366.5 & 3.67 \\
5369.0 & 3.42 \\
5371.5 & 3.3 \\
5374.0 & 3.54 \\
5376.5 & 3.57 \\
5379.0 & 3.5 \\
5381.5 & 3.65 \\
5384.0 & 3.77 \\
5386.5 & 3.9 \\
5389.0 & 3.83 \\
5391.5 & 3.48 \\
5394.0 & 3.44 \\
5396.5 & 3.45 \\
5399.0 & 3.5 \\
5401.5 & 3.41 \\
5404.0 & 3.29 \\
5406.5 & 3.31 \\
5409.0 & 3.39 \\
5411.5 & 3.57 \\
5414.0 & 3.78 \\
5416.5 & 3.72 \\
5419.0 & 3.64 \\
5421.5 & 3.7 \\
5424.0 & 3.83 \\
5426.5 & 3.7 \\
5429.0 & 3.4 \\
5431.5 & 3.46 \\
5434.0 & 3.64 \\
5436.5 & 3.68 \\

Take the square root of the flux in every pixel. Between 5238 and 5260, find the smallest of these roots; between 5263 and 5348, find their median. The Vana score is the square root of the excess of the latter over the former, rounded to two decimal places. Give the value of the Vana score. 0.12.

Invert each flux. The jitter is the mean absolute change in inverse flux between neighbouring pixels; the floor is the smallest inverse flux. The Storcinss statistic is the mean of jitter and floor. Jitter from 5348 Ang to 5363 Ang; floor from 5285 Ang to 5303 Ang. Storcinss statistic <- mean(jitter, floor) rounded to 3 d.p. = 0.132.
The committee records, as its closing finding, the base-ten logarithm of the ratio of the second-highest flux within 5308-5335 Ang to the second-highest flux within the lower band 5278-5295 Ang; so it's 0.033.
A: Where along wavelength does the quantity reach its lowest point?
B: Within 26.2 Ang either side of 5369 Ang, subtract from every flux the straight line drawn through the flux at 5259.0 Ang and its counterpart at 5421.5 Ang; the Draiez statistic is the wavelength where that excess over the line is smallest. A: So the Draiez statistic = 5371.5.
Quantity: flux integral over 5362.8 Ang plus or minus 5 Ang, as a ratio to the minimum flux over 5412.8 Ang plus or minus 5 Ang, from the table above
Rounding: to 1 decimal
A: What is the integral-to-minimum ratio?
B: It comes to 11.2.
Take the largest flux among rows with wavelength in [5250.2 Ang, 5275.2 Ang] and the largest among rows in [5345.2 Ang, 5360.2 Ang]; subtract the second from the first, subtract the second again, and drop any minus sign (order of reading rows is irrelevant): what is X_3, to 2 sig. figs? 4.0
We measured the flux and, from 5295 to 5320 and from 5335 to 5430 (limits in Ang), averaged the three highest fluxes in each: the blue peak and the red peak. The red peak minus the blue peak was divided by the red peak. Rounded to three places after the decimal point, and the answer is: -0.028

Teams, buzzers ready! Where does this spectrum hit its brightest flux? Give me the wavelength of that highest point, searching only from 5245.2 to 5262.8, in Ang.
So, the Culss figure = 5256.5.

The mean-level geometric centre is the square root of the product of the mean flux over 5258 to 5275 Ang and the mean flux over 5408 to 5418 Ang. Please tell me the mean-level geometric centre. 3.47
